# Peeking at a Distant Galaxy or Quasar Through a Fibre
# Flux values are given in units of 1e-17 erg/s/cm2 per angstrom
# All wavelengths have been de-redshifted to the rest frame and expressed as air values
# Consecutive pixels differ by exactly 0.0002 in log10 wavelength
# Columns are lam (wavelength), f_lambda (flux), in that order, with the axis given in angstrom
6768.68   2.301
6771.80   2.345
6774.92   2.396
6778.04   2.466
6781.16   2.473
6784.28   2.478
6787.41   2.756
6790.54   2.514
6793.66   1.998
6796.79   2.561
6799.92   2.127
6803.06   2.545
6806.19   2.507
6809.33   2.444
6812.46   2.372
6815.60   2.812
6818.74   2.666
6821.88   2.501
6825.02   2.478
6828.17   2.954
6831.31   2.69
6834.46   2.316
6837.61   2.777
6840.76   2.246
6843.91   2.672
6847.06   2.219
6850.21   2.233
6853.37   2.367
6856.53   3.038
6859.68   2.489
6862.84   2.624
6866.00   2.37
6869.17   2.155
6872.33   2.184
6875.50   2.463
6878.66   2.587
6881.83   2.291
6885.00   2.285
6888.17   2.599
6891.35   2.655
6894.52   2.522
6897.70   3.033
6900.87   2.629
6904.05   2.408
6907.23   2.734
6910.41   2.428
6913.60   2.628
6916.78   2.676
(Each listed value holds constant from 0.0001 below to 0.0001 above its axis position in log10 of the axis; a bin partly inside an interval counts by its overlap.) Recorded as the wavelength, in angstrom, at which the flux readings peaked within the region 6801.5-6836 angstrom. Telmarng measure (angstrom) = 6828.17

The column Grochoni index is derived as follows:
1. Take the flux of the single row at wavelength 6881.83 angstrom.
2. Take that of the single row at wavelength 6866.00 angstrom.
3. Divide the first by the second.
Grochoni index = 0.97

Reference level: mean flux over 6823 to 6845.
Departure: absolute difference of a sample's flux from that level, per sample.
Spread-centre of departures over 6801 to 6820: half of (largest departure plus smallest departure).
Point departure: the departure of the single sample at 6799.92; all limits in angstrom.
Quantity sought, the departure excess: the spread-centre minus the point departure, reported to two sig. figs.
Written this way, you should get -0.33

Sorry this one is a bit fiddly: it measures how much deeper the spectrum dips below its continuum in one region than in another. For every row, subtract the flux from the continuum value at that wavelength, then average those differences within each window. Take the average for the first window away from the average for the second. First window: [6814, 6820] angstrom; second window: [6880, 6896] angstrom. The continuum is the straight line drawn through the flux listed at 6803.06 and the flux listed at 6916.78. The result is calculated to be 0.35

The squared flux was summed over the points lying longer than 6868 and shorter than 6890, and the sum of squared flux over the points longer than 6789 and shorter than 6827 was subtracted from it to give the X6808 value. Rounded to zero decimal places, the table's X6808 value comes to -34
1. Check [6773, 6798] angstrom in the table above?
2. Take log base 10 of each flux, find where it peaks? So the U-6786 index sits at 6787.41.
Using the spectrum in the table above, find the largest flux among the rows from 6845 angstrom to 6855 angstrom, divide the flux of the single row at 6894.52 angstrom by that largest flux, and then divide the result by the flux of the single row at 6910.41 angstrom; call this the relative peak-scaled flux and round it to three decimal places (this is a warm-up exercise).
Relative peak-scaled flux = 0.439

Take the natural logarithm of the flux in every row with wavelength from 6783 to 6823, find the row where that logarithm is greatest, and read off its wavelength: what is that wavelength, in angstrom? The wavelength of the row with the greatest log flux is 6815.60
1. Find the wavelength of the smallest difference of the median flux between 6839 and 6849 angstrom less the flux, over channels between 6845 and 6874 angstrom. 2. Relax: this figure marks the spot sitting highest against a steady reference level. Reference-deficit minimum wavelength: 6856.53 angstrom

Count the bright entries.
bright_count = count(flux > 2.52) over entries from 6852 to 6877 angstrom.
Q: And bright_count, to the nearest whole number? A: 2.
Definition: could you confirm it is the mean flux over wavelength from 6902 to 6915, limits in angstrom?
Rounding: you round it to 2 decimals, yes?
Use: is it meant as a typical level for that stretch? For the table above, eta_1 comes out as 2.55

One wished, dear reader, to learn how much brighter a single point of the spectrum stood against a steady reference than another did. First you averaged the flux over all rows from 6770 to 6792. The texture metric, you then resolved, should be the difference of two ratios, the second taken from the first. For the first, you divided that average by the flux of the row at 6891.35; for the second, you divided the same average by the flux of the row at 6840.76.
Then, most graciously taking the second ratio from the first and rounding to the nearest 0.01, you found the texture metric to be -0.17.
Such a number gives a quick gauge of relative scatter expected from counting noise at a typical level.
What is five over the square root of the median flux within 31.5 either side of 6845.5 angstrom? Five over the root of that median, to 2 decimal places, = 3.17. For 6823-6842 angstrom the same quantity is 3.11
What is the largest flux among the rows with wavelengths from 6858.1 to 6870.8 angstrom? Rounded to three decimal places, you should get 2.624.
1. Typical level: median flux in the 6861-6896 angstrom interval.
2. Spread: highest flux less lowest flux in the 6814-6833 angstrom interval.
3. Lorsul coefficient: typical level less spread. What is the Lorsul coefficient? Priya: 1.99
